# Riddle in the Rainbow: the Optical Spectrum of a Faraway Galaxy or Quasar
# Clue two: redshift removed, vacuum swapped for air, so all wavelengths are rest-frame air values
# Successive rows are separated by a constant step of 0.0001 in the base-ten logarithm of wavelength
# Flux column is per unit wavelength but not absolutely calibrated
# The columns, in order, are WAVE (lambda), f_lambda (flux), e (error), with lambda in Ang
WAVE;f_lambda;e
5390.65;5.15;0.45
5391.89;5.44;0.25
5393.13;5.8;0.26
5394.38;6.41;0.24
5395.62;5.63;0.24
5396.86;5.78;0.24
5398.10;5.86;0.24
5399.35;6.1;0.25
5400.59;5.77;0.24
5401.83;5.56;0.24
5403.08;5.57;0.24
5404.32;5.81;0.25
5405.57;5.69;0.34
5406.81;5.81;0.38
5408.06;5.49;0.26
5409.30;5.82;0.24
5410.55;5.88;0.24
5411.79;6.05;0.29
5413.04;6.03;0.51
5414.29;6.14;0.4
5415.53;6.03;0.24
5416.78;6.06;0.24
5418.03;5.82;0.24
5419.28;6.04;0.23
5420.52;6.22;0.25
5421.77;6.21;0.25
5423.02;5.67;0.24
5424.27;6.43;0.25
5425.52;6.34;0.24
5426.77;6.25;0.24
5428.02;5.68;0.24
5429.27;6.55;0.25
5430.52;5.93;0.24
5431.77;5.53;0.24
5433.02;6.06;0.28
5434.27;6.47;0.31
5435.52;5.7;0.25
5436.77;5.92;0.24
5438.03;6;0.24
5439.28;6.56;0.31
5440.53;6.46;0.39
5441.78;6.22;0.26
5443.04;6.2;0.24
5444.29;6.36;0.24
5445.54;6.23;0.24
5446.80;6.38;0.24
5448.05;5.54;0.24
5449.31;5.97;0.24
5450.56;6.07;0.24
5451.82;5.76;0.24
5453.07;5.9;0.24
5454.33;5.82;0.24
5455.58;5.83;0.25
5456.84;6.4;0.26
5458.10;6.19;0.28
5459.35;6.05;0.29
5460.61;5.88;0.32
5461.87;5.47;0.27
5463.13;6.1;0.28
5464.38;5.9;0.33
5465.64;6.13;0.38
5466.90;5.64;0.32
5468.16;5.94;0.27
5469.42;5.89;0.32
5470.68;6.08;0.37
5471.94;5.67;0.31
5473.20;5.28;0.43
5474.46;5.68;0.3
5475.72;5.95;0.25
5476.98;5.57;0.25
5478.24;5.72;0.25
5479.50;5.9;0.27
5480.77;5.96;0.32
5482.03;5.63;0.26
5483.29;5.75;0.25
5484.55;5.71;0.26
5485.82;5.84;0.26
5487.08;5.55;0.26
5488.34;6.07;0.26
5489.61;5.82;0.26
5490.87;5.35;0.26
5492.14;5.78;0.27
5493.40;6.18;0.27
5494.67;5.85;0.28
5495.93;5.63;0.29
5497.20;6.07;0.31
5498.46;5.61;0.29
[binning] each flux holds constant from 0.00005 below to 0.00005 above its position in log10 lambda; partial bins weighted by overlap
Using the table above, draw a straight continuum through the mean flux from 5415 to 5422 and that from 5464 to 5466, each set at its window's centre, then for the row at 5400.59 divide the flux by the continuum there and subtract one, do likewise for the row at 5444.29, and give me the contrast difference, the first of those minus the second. -0.10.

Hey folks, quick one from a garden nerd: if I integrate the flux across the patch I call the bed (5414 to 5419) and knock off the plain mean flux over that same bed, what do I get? 24.0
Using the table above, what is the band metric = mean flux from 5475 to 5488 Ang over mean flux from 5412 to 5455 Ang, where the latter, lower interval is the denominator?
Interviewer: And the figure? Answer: 0.95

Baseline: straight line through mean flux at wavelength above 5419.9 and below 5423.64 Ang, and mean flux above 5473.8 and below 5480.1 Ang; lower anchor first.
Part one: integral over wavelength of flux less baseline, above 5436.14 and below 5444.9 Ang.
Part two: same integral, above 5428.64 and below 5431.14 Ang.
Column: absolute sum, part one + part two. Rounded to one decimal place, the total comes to 3.3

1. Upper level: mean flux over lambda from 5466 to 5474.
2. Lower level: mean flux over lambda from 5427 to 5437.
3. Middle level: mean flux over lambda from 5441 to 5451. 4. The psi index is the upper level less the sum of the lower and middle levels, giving -6.4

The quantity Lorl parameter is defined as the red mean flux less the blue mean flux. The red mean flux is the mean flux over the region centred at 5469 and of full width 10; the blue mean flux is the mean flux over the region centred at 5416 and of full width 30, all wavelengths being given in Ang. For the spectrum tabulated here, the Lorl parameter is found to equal -0.15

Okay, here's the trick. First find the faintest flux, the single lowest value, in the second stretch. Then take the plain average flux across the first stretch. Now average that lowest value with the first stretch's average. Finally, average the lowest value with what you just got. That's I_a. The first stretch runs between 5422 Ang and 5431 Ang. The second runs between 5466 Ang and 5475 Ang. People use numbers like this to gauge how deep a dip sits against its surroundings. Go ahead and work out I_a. 5.49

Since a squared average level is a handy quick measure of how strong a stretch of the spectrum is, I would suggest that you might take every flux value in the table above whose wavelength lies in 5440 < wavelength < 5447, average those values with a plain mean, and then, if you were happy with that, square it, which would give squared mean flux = 40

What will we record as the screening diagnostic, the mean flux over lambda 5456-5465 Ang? 6.00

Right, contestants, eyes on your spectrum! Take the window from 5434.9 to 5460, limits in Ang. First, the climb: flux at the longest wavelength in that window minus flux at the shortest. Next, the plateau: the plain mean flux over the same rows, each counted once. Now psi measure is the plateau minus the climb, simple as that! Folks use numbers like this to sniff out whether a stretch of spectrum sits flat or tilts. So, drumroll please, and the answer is 5.73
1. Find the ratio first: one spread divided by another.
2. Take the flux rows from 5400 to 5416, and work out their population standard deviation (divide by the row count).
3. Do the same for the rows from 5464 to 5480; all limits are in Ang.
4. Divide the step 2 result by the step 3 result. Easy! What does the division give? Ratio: 0.89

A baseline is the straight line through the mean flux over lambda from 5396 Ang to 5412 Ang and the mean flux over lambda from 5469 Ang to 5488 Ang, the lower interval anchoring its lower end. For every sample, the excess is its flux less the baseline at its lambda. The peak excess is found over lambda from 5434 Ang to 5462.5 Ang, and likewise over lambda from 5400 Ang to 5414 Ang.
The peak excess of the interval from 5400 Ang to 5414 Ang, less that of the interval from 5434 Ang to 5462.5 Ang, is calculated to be -0.52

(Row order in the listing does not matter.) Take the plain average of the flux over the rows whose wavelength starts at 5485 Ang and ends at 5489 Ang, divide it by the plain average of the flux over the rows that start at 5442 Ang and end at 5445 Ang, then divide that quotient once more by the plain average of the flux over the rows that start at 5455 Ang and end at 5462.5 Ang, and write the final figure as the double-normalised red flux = 0.155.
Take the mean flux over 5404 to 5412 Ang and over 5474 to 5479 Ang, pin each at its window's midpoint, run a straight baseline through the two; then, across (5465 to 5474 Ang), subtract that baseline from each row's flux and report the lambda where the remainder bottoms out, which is 5473.20 Ang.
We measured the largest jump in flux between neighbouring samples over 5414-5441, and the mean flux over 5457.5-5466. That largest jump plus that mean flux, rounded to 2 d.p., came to 6.83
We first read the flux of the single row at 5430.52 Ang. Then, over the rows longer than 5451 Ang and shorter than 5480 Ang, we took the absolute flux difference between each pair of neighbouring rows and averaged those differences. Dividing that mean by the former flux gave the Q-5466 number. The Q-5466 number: 0.046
